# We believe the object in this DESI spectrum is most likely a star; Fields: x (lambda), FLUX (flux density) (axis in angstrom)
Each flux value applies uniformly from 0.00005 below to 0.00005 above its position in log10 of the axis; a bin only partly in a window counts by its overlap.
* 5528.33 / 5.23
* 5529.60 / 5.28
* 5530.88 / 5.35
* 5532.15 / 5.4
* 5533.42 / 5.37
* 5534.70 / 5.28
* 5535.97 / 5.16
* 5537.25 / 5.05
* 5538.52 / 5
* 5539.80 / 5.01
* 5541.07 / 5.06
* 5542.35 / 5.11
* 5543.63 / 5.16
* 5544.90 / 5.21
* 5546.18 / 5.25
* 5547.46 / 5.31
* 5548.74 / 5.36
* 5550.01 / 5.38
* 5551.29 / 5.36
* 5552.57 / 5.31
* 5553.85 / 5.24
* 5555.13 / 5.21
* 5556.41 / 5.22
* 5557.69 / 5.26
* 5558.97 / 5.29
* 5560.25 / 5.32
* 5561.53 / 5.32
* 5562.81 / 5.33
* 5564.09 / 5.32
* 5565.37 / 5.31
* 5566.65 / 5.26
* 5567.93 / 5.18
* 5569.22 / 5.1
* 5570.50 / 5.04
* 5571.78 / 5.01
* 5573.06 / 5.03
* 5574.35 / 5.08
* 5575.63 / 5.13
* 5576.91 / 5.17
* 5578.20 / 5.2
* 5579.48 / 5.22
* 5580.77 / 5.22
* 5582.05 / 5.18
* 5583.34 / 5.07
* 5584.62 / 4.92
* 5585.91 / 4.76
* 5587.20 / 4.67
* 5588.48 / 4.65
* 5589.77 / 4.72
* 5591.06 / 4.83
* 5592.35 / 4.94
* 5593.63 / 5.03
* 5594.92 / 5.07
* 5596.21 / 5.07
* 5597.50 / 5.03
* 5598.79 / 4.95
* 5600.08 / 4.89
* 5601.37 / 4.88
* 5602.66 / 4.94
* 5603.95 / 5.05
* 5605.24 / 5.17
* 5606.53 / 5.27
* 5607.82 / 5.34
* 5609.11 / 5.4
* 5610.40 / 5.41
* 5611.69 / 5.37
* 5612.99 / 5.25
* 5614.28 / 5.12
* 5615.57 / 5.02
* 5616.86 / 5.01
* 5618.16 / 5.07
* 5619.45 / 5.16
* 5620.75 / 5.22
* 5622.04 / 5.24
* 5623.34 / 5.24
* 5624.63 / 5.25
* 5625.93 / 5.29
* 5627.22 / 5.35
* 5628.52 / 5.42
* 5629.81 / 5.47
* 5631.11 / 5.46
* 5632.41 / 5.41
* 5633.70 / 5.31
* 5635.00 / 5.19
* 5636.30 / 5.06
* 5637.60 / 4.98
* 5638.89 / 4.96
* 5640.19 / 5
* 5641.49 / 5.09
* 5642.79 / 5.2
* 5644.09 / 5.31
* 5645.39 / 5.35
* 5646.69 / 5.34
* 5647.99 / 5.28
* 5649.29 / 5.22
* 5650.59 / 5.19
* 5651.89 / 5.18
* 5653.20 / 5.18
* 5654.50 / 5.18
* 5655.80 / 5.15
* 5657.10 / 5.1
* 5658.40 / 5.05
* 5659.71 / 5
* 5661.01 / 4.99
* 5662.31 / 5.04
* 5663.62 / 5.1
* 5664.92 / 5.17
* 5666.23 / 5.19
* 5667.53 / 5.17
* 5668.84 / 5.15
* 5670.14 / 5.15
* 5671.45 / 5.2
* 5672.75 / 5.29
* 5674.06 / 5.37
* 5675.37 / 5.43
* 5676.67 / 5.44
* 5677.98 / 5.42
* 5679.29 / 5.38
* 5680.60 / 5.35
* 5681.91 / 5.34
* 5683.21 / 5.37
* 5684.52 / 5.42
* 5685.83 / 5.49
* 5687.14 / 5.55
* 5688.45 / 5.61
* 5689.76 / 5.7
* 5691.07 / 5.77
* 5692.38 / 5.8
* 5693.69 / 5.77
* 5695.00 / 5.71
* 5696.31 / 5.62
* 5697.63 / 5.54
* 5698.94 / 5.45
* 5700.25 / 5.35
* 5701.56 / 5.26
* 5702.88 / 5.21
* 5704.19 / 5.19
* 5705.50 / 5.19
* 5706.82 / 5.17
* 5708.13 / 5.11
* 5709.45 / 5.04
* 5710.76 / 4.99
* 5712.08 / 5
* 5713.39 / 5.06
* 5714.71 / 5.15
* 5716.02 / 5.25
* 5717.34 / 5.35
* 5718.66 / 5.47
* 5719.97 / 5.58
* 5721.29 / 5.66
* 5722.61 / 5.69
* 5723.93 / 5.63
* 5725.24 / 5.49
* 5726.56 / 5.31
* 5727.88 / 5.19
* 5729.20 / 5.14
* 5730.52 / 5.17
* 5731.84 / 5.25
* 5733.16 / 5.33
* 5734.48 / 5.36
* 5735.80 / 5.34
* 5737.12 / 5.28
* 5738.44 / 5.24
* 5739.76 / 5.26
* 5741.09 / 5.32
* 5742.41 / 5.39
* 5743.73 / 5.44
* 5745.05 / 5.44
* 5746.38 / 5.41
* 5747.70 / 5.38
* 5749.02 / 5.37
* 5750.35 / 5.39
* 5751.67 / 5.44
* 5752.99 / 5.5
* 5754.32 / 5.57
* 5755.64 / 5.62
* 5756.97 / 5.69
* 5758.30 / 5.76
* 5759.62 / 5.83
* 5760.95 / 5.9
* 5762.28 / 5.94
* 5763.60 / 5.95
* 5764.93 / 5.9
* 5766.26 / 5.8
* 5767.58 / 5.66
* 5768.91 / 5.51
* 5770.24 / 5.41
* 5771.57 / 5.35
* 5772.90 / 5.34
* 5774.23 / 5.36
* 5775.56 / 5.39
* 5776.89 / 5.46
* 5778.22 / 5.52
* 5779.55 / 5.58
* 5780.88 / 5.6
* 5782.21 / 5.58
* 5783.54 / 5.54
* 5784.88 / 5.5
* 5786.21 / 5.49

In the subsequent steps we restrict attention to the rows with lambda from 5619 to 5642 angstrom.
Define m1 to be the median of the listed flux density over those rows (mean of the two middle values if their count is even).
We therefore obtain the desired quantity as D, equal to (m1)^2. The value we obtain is 27.5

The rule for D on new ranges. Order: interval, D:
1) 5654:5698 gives 28.7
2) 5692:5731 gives 27.9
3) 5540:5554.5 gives 27.6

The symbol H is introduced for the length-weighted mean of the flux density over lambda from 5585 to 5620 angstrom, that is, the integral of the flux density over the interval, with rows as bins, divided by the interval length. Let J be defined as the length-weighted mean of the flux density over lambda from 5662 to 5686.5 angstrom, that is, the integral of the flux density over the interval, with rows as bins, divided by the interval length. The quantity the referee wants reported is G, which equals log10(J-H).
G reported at -0.6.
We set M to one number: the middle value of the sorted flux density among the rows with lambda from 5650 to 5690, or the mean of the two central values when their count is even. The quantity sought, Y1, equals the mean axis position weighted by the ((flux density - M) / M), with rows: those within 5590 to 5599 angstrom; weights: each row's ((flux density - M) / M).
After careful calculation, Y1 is 5594.4 angstrom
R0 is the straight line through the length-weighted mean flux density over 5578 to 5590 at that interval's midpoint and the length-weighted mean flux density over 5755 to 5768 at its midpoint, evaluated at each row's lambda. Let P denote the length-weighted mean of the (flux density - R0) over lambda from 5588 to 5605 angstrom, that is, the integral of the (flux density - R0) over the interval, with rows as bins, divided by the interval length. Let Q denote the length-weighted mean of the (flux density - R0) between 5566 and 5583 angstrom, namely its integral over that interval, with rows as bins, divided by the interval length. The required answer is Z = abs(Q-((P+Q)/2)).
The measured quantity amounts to 0.154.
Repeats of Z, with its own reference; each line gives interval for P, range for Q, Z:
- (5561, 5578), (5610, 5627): 0.102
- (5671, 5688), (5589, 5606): 0.018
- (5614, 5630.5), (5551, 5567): 0.183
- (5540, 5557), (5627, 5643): 0.216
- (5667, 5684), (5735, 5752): 0.139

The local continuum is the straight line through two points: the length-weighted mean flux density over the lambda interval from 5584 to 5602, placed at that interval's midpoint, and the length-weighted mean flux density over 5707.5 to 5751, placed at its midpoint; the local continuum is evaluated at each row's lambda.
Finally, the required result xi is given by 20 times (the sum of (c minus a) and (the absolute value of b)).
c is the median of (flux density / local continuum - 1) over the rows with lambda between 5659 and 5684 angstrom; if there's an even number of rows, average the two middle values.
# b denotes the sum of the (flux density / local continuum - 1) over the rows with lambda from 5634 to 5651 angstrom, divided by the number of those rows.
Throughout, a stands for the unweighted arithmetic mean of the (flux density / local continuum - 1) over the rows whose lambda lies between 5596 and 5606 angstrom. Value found 0.42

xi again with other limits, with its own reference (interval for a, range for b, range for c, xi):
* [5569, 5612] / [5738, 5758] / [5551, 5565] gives 1.68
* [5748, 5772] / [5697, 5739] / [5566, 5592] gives 0.21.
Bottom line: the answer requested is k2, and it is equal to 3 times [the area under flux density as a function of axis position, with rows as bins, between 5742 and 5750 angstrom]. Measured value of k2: 130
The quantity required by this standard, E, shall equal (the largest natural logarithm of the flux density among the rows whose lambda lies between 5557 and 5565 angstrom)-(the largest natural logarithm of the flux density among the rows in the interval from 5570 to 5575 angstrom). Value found 0.05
